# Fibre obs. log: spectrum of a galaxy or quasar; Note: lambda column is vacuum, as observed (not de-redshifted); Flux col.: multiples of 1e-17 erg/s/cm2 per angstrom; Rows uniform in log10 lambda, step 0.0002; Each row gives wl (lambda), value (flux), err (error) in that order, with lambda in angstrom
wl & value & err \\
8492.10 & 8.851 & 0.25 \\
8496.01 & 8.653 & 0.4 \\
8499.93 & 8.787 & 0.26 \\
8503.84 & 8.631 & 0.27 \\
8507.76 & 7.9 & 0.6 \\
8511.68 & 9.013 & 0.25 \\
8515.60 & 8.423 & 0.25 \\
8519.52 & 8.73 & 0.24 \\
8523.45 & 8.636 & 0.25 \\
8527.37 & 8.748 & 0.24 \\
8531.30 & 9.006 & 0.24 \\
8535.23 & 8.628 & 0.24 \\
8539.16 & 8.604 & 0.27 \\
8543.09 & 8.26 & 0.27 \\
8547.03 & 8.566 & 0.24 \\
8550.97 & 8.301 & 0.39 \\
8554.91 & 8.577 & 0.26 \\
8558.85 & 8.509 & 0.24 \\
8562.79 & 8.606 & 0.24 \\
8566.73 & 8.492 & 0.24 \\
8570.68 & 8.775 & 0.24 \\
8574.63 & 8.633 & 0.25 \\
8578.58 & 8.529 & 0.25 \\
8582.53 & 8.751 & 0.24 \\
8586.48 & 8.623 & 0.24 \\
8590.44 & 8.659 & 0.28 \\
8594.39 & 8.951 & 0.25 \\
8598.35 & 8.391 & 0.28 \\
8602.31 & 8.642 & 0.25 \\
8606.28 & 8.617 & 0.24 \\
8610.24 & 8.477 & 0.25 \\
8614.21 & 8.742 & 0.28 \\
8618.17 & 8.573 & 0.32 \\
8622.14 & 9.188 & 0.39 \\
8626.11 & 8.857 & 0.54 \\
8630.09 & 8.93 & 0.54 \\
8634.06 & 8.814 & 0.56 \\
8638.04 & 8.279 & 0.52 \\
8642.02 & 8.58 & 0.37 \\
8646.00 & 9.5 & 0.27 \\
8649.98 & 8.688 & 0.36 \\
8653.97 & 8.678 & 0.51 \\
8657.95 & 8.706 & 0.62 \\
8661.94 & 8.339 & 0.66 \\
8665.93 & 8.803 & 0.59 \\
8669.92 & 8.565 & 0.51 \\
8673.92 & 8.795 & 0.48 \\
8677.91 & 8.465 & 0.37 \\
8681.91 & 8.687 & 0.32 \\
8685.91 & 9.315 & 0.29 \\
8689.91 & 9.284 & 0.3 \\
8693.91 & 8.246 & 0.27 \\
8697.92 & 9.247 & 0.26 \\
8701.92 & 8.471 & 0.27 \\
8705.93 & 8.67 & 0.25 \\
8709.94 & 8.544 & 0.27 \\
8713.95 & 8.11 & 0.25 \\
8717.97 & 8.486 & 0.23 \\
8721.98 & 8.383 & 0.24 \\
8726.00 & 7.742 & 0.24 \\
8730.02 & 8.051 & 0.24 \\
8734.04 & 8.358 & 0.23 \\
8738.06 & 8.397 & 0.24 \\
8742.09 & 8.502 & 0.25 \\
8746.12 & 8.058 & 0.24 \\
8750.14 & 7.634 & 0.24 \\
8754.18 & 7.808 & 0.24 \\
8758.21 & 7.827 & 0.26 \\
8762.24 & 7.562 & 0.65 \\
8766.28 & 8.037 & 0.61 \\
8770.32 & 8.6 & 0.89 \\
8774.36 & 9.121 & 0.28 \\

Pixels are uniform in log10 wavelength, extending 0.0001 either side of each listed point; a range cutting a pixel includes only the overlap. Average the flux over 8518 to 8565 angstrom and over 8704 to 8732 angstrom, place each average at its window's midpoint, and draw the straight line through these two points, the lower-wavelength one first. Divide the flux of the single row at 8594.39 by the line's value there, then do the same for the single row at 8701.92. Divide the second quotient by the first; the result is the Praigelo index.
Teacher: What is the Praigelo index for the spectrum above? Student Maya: 0.97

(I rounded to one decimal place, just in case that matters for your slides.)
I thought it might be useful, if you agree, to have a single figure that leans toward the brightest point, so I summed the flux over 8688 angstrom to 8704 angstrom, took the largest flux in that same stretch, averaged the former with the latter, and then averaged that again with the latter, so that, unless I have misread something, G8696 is 15.8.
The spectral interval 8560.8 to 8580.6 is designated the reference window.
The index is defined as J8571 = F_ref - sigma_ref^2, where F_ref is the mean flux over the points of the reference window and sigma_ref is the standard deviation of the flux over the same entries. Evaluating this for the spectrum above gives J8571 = 8.60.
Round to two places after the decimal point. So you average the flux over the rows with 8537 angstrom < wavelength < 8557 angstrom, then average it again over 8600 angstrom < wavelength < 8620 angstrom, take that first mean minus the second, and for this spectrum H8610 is -0.15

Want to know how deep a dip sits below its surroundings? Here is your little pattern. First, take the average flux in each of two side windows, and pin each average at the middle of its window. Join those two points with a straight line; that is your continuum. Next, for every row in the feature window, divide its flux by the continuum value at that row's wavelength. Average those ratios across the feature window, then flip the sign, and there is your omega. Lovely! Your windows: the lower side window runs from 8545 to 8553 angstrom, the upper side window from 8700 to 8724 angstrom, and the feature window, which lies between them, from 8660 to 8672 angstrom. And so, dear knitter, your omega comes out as -1.015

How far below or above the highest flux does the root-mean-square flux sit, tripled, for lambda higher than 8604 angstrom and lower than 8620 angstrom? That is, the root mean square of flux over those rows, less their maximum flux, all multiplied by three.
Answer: -0.42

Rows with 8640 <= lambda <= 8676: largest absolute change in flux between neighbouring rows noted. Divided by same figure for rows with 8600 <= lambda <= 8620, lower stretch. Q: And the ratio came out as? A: 3.5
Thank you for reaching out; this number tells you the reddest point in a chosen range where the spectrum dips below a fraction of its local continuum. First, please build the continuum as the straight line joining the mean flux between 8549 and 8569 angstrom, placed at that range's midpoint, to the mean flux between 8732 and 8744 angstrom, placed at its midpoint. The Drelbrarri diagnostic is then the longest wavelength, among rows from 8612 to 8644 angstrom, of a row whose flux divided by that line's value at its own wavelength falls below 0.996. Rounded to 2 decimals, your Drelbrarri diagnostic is 8638.04 angstrom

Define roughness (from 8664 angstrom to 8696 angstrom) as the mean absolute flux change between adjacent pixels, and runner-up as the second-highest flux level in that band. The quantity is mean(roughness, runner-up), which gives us 4.84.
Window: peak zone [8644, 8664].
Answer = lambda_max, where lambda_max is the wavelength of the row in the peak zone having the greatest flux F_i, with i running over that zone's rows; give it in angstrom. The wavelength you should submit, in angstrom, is 8646.00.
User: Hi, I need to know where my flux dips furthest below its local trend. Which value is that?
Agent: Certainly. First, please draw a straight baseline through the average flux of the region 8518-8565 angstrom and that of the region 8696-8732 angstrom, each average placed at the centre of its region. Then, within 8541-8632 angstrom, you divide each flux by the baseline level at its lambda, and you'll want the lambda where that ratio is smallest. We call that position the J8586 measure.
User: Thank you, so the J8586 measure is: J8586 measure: 8543.09 angstrom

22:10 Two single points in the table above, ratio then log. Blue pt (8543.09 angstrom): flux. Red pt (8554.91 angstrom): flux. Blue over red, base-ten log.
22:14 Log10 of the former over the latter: -0.016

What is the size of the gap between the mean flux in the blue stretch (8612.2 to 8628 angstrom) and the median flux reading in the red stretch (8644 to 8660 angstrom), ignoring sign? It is 0.1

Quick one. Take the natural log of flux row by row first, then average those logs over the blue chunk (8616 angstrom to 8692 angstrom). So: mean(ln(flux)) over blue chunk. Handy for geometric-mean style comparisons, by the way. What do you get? 2.17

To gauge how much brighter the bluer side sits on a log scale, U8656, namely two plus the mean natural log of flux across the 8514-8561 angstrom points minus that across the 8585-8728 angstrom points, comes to 1.99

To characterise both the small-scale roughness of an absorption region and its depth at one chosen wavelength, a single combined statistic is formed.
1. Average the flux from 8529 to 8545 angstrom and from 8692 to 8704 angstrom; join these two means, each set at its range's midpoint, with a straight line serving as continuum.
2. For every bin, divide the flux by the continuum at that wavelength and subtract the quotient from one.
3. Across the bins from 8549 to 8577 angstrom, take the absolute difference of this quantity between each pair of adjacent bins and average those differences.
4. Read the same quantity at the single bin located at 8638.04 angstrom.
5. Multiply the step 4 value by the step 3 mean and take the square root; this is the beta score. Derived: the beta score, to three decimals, 0.028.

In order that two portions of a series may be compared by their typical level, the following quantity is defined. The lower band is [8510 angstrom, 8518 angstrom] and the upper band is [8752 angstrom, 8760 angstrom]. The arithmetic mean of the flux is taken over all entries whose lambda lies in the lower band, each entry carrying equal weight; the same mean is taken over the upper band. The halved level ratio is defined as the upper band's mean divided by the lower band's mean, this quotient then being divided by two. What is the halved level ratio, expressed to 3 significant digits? 0.448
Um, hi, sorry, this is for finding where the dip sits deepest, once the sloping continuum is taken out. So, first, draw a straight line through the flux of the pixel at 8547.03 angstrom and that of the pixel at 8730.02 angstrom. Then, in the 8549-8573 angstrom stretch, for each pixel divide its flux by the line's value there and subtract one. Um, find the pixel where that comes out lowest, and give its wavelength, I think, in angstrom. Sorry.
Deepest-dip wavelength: 8550.97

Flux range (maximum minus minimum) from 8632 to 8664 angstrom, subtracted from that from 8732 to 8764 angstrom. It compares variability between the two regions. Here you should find -0.3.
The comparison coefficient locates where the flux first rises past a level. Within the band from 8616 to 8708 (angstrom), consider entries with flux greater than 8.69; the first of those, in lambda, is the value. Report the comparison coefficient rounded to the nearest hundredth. 8622.14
